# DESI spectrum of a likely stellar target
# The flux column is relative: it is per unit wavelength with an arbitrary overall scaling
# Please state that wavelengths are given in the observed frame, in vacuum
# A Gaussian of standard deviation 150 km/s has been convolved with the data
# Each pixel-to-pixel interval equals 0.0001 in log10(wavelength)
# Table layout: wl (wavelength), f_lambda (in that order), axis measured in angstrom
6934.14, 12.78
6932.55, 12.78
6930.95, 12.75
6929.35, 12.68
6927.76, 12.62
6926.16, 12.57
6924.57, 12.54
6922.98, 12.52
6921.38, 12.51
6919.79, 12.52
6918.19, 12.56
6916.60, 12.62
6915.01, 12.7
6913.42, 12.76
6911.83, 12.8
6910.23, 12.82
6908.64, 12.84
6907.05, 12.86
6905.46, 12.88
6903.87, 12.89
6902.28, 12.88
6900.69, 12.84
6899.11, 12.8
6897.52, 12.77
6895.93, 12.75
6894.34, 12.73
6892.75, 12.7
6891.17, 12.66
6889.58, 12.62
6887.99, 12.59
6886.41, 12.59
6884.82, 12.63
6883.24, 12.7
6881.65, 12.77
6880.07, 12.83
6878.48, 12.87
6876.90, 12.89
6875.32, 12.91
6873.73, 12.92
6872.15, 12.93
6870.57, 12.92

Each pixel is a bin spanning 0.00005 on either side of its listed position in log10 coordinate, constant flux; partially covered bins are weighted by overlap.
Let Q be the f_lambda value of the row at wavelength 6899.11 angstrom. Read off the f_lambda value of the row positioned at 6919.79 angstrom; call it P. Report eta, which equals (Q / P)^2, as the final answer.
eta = 1.05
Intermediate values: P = 12.52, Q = 12.8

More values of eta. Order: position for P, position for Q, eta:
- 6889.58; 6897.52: 1.02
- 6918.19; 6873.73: 1.06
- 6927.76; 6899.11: 1.03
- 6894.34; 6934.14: 1.01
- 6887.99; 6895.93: 1.03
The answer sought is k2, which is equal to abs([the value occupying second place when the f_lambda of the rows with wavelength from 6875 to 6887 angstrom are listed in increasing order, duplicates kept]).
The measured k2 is 12.6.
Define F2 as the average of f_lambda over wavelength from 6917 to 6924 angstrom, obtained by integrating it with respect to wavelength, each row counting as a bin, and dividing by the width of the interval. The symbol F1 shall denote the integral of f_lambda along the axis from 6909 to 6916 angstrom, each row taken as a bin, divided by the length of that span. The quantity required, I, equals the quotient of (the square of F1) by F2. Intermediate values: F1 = 12.8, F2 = 12.5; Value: 13.0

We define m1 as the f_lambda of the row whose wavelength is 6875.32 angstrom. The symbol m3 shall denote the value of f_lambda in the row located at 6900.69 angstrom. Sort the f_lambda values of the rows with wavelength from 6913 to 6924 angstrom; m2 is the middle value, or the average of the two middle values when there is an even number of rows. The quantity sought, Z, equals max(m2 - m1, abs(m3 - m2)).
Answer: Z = 0.28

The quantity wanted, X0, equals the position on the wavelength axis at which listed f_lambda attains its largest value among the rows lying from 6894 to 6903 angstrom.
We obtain 6902.28 angstrom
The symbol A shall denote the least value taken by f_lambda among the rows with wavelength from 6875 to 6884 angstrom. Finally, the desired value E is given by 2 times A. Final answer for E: 25.40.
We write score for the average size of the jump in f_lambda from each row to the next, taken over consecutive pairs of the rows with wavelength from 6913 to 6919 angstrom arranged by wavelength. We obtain 0.067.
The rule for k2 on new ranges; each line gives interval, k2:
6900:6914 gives 12.8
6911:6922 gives 12.5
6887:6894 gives 12.6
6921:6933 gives 12.5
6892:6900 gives 12.7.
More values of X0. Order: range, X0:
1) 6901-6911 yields 6903.87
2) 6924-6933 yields 6932.55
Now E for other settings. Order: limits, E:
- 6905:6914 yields 25.52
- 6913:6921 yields 25.04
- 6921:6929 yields 25.02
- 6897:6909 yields 25.54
